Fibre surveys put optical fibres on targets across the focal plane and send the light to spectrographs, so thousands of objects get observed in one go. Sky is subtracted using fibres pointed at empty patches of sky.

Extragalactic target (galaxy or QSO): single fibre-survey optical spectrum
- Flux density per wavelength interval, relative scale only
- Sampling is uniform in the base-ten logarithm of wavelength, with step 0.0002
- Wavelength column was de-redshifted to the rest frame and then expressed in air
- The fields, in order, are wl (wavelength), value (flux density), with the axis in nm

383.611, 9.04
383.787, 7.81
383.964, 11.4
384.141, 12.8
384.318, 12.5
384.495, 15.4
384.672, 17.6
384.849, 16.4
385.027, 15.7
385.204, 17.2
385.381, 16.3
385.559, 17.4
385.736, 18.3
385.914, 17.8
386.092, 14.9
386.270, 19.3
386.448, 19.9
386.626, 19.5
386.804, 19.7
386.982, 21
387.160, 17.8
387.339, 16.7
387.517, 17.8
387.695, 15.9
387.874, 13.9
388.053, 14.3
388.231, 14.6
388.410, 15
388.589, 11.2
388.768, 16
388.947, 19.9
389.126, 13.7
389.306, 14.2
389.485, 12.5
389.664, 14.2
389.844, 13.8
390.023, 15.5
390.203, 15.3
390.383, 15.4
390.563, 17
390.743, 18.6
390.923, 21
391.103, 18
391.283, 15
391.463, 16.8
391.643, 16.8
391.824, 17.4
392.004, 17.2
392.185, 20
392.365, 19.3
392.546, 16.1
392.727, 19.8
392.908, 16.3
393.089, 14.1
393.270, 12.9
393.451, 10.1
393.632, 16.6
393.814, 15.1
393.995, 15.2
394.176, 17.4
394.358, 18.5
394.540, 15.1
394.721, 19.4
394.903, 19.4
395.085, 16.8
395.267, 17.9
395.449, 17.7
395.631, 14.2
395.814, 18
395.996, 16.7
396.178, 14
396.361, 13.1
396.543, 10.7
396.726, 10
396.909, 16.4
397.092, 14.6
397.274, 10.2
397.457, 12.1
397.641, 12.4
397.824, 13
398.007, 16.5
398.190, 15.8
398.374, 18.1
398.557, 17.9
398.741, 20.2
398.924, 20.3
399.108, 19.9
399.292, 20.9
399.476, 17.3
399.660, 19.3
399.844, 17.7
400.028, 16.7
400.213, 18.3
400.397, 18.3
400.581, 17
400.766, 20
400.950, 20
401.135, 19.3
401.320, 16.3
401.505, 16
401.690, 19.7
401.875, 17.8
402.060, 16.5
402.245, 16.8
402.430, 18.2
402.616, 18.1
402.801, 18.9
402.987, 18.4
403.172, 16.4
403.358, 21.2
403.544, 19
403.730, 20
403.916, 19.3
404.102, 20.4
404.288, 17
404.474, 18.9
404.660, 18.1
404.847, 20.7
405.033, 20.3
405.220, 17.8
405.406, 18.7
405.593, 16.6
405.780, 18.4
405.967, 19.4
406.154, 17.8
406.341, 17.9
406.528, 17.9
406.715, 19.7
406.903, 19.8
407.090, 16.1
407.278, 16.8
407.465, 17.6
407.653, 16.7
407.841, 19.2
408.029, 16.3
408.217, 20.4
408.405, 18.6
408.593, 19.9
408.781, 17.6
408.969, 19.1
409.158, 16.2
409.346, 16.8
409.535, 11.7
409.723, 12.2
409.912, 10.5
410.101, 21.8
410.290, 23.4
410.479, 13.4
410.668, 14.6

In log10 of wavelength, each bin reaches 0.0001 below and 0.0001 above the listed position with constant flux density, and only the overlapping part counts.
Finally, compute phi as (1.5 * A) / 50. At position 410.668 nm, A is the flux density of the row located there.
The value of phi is 0.438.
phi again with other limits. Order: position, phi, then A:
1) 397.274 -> 0.306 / 10.2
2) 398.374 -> 0.543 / 18.1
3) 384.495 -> 0.462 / 15.4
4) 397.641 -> 0.372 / 12.4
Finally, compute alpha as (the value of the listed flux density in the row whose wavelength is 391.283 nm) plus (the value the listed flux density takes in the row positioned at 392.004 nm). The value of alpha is 32.2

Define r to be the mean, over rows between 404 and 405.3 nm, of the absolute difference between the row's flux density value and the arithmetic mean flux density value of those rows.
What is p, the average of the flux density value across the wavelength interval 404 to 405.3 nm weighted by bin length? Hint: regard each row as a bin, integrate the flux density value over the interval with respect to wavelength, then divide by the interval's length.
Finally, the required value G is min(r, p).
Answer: 1.23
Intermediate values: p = 19.0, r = 1.23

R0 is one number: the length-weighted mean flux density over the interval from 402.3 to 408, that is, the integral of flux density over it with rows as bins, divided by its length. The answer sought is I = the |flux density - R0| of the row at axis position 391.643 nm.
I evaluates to 1.7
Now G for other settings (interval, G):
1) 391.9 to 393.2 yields 1.85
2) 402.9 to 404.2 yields 1.12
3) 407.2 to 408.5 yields 1.25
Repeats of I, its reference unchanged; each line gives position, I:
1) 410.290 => 4.9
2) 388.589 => 7.3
